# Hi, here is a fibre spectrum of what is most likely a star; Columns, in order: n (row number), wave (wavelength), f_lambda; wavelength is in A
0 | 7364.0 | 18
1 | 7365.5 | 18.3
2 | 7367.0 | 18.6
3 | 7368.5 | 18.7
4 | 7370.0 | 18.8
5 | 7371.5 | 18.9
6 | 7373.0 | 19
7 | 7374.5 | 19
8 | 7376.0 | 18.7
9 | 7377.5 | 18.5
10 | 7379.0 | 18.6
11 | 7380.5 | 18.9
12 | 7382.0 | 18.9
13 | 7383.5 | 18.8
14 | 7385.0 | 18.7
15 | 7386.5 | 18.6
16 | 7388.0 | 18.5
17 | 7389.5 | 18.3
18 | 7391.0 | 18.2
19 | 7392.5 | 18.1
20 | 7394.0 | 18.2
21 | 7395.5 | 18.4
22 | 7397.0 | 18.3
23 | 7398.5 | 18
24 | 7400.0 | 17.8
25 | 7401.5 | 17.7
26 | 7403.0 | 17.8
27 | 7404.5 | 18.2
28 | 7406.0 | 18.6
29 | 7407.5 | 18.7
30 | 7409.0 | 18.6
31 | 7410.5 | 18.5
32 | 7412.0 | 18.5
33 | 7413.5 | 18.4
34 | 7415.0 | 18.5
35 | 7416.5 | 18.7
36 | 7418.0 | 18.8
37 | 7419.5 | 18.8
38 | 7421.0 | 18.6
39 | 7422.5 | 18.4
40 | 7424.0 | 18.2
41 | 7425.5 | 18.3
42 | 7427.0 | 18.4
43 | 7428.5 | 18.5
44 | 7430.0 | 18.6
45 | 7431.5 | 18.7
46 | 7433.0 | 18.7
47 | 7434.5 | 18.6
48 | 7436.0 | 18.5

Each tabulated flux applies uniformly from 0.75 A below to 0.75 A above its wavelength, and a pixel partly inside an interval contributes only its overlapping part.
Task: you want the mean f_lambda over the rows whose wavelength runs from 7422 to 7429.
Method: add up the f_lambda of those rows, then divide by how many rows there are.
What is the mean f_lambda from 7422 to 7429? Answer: 18.4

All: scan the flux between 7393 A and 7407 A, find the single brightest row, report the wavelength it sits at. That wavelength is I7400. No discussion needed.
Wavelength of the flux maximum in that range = 7406.0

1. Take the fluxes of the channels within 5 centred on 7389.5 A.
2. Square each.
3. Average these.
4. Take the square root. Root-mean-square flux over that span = 18.33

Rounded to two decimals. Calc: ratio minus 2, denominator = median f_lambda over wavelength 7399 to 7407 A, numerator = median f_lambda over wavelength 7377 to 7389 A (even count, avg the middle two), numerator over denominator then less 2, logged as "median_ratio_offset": -0.95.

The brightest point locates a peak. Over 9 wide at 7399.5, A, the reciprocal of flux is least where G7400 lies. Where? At 7395.5 A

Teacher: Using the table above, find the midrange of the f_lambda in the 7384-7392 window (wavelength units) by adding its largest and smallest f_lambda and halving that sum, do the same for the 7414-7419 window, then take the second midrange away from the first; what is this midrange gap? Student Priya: -0.20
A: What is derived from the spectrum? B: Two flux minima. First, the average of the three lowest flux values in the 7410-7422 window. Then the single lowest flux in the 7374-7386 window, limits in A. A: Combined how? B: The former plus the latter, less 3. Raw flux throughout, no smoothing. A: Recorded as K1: 34.0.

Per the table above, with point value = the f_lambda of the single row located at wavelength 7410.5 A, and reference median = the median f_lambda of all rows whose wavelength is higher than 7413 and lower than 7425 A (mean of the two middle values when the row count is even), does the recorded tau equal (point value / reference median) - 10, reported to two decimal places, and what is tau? -9.00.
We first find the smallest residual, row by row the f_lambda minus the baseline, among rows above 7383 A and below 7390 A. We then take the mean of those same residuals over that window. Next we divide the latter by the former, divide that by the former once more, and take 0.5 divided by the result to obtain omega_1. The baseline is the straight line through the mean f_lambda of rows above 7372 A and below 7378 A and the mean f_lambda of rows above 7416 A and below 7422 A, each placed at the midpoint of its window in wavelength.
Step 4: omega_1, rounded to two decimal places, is -0.56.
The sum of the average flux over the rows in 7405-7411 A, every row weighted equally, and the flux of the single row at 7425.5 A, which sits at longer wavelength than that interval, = 36.9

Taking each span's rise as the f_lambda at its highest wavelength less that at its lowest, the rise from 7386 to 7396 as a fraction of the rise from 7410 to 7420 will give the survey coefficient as -0.67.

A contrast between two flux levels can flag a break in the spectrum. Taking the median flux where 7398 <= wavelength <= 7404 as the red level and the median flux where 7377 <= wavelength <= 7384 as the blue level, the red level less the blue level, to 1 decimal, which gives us -1.0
